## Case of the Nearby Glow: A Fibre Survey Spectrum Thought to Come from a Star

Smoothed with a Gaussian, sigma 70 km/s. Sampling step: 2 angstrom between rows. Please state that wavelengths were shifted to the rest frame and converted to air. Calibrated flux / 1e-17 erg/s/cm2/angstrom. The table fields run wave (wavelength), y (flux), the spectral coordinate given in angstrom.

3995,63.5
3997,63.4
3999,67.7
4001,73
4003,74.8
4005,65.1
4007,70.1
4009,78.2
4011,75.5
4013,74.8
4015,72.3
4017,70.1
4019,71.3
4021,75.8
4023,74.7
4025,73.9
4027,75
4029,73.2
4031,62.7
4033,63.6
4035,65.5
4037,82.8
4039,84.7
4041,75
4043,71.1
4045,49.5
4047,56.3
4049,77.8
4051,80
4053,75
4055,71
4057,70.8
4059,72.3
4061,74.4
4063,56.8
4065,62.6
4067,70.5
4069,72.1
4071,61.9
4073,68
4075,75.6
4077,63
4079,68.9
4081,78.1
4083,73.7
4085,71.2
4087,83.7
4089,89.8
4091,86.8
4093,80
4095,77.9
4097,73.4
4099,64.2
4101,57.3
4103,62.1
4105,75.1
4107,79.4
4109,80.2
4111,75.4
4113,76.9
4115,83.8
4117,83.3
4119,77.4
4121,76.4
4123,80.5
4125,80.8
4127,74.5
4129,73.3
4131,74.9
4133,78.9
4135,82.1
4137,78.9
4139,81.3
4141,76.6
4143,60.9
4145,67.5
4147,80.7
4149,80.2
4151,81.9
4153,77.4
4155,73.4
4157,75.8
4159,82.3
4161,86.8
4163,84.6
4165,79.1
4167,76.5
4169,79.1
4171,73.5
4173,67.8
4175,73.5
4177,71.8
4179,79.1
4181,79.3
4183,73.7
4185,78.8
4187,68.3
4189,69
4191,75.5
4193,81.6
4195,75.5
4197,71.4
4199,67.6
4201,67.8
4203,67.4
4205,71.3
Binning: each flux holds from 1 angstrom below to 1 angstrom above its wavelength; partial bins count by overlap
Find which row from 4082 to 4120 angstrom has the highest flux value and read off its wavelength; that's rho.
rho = 4089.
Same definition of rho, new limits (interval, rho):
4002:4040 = 4039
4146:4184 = 4161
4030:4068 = 4039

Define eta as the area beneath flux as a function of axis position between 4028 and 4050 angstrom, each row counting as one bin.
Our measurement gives 1524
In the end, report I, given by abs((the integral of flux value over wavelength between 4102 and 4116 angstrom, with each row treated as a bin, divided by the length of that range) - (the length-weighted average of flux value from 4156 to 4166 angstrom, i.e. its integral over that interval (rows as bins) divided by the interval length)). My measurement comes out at 5.6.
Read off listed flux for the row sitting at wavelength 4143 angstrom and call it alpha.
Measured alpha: 60.9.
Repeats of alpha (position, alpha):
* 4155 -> 73.4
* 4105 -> 75.1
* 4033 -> 63.6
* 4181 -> 79.3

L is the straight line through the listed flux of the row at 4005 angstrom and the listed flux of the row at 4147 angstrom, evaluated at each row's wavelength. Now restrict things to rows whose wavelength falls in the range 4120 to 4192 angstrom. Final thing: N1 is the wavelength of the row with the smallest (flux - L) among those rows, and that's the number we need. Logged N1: 4143 angstrom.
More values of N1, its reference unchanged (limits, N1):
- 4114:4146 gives 4143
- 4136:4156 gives 4143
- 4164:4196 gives 4187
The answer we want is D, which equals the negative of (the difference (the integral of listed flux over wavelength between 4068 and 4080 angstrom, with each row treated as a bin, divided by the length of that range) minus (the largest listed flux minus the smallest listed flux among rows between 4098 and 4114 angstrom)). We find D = -45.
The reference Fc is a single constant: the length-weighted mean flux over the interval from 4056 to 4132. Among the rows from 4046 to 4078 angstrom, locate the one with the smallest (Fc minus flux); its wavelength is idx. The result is 4051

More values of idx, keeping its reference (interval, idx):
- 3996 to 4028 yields 4009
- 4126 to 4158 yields 4135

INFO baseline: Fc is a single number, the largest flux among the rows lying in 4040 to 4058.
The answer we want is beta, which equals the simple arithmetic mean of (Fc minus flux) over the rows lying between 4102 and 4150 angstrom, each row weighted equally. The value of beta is 3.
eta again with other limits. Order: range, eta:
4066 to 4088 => 1573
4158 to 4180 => 1708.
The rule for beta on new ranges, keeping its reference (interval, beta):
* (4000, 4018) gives 7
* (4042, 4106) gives 9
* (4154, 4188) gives 3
